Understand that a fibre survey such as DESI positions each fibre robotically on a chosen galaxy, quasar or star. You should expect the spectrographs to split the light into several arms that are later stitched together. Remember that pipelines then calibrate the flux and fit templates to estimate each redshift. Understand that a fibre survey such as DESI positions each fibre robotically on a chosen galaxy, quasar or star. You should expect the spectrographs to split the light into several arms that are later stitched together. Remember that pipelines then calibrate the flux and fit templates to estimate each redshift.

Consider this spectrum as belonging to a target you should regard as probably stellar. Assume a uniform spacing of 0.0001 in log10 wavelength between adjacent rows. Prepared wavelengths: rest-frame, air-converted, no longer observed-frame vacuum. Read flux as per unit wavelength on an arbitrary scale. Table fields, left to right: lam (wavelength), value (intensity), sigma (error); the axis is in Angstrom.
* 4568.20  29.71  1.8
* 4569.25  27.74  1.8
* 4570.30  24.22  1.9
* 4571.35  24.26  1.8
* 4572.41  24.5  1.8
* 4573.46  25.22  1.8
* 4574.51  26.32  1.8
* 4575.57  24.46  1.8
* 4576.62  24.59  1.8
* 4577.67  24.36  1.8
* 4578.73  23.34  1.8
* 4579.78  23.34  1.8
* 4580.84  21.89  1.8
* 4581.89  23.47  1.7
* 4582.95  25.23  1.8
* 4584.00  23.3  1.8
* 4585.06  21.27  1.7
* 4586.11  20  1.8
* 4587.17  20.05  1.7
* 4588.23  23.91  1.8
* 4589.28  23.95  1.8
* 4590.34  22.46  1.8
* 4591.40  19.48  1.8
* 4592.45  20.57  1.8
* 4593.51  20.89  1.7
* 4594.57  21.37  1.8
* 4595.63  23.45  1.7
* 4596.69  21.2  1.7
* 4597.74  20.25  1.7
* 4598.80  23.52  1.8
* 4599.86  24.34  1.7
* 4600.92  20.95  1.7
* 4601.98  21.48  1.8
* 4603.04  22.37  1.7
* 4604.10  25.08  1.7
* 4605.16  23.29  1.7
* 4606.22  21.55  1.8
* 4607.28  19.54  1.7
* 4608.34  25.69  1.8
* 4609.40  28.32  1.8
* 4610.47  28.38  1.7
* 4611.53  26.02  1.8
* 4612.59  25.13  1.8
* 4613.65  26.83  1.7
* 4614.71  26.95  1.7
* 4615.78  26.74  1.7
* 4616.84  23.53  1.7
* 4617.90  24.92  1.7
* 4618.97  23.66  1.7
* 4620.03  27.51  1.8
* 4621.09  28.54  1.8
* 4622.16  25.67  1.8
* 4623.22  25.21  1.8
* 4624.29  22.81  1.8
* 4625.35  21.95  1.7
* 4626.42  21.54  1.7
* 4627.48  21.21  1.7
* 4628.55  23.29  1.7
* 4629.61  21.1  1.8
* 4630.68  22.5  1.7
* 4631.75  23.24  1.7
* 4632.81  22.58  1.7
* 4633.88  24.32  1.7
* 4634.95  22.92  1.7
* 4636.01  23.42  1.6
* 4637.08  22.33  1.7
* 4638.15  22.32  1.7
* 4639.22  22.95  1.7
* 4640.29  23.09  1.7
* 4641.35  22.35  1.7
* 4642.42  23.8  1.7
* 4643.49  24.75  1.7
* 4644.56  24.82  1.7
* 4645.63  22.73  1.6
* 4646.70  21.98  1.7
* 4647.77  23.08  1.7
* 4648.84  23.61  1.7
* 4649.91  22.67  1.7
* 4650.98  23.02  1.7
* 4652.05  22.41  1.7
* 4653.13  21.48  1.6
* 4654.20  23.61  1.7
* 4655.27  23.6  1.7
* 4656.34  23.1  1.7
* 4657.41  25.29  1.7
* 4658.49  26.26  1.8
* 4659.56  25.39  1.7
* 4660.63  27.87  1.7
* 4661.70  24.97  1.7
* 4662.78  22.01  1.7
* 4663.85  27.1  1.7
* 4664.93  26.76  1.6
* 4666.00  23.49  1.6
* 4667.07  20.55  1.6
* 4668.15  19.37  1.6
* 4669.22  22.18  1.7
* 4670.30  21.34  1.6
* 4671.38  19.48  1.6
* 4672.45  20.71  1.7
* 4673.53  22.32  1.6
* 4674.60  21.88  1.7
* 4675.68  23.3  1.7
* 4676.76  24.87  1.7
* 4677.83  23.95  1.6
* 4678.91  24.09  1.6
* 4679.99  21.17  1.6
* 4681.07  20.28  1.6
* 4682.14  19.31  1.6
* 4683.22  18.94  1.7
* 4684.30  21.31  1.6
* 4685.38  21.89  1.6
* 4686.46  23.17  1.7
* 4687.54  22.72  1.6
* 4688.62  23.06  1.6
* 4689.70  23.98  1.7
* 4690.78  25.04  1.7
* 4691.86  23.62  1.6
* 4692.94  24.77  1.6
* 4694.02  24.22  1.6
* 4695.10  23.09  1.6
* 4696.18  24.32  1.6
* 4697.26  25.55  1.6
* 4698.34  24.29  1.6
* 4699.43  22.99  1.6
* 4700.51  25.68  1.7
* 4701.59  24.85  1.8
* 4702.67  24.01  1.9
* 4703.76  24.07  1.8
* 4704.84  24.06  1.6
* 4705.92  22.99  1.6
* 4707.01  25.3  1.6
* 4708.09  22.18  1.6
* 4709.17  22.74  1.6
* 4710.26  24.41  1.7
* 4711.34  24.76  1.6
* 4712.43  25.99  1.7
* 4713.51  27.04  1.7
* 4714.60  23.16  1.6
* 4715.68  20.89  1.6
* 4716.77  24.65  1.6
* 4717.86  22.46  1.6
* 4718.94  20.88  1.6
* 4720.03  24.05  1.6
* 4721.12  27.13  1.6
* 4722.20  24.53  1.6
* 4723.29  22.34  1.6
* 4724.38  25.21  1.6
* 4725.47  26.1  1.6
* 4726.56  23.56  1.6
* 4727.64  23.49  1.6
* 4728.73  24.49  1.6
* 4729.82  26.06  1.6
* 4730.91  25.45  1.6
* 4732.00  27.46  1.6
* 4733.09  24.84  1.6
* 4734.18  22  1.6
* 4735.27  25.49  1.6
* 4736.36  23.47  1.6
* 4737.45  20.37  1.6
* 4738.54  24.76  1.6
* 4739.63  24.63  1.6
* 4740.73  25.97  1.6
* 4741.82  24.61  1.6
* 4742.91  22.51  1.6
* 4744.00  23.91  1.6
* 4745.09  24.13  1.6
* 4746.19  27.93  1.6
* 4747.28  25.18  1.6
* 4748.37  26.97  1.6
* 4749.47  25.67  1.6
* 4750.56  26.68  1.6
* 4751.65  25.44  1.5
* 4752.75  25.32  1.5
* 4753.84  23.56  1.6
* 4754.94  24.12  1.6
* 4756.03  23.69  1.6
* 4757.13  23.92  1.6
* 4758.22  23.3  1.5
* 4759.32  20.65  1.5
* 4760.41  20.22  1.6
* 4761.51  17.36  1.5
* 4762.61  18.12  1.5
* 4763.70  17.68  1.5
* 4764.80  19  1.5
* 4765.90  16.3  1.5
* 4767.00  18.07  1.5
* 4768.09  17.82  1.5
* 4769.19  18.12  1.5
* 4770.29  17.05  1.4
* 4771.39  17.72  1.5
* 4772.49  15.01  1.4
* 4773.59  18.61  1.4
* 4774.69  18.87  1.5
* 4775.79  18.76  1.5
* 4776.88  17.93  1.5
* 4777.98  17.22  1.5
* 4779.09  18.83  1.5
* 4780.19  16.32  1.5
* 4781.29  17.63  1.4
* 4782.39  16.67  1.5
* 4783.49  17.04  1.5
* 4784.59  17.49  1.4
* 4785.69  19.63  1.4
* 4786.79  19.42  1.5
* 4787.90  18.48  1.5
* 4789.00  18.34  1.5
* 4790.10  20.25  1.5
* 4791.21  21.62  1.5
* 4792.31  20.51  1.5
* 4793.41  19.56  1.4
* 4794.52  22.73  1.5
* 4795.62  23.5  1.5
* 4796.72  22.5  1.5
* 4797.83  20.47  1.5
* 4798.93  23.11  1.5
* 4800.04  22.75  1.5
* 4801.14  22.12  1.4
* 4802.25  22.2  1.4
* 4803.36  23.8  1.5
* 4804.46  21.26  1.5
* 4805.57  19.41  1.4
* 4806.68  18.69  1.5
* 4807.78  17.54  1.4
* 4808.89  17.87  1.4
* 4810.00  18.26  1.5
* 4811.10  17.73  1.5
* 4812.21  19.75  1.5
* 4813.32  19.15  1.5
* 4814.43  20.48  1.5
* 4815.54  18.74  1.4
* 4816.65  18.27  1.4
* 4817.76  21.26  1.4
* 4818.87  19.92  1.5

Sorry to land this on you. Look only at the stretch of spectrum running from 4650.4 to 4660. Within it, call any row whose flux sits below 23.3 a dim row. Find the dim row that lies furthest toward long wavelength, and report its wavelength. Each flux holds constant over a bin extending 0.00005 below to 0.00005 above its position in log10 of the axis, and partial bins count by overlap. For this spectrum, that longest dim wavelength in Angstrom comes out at 4656.34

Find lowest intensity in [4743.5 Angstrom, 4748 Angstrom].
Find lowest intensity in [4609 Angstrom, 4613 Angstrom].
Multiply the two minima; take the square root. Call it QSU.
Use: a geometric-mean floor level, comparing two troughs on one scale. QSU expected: 24.5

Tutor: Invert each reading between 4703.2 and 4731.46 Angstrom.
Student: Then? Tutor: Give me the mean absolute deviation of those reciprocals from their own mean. 0.0023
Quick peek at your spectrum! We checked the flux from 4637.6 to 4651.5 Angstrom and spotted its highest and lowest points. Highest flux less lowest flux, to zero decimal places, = 3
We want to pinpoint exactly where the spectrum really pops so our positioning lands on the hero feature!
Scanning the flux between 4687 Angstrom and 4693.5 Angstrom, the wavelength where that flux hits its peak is 4690.78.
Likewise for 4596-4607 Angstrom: 4604.10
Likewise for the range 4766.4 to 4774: 4773.59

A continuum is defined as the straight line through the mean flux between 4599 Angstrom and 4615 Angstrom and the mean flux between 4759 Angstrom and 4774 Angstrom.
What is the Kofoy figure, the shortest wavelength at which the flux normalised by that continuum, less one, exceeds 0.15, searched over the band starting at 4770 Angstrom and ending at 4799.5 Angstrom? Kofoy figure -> 4790.10 Angstrom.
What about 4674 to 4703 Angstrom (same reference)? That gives 4676.76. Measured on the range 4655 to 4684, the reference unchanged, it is 4658.49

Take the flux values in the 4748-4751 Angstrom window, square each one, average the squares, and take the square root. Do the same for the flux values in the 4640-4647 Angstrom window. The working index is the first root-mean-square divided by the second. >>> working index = 1.13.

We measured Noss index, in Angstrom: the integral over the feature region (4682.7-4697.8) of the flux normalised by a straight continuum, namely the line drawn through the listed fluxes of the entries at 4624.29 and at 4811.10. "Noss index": 16.7 Angstrom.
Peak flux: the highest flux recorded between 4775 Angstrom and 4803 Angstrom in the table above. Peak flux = 23.5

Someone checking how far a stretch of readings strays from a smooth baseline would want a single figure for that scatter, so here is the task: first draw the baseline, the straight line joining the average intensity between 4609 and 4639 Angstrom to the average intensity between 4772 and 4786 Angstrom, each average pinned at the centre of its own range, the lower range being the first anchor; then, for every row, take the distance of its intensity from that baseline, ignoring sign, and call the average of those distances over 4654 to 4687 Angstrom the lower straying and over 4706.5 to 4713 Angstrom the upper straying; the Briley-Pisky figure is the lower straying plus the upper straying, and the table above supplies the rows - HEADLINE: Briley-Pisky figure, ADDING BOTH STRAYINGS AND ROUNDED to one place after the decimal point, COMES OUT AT 5.4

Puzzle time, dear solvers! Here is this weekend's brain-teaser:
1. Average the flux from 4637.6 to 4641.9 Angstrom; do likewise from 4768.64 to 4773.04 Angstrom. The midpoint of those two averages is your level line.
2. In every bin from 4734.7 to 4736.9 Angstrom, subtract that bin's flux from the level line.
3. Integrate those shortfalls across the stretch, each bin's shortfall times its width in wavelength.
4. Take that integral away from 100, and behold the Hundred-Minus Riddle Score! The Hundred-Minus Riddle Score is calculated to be 110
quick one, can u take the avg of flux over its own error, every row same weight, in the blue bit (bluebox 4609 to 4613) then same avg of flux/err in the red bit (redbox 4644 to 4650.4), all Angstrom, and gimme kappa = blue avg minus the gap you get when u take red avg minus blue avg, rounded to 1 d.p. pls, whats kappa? 16.7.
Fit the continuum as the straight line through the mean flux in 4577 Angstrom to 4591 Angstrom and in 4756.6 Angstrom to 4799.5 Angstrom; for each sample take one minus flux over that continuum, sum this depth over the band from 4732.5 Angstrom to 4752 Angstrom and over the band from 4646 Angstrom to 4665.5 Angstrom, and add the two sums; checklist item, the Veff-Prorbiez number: -6.7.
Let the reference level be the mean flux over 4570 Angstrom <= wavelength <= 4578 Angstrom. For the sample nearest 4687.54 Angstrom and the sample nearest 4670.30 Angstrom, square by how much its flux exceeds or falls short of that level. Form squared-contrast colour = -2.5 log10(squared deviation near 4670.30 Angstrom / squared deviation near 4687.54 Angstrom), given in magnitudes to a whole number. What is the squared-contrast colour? -1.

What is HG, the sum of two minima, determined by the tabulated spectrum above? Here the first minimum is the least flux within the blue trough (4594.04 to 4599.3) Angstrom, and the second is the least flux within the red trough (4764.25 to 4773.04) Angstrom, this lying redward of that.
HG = 35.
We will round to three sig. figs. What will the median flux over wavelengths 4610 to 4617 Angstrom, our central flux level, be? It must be 26.7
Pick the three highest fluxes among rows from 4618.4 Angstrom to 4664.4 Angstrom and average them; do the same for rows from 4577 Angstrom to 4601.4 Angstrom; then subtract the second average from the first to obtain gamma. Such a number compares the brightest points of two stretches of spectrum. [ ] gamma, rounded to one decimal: 3.3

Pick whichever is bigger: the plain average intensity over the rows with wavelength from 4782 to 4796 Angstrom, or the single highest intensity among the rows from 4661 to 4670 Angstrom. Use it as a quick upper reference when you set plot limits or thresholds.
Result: 27.1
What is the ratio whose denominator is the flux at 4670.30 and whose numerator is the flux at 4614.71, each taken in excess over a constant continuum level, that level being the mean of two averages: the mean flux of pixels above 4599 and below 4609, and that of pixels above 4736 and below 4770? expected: -3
